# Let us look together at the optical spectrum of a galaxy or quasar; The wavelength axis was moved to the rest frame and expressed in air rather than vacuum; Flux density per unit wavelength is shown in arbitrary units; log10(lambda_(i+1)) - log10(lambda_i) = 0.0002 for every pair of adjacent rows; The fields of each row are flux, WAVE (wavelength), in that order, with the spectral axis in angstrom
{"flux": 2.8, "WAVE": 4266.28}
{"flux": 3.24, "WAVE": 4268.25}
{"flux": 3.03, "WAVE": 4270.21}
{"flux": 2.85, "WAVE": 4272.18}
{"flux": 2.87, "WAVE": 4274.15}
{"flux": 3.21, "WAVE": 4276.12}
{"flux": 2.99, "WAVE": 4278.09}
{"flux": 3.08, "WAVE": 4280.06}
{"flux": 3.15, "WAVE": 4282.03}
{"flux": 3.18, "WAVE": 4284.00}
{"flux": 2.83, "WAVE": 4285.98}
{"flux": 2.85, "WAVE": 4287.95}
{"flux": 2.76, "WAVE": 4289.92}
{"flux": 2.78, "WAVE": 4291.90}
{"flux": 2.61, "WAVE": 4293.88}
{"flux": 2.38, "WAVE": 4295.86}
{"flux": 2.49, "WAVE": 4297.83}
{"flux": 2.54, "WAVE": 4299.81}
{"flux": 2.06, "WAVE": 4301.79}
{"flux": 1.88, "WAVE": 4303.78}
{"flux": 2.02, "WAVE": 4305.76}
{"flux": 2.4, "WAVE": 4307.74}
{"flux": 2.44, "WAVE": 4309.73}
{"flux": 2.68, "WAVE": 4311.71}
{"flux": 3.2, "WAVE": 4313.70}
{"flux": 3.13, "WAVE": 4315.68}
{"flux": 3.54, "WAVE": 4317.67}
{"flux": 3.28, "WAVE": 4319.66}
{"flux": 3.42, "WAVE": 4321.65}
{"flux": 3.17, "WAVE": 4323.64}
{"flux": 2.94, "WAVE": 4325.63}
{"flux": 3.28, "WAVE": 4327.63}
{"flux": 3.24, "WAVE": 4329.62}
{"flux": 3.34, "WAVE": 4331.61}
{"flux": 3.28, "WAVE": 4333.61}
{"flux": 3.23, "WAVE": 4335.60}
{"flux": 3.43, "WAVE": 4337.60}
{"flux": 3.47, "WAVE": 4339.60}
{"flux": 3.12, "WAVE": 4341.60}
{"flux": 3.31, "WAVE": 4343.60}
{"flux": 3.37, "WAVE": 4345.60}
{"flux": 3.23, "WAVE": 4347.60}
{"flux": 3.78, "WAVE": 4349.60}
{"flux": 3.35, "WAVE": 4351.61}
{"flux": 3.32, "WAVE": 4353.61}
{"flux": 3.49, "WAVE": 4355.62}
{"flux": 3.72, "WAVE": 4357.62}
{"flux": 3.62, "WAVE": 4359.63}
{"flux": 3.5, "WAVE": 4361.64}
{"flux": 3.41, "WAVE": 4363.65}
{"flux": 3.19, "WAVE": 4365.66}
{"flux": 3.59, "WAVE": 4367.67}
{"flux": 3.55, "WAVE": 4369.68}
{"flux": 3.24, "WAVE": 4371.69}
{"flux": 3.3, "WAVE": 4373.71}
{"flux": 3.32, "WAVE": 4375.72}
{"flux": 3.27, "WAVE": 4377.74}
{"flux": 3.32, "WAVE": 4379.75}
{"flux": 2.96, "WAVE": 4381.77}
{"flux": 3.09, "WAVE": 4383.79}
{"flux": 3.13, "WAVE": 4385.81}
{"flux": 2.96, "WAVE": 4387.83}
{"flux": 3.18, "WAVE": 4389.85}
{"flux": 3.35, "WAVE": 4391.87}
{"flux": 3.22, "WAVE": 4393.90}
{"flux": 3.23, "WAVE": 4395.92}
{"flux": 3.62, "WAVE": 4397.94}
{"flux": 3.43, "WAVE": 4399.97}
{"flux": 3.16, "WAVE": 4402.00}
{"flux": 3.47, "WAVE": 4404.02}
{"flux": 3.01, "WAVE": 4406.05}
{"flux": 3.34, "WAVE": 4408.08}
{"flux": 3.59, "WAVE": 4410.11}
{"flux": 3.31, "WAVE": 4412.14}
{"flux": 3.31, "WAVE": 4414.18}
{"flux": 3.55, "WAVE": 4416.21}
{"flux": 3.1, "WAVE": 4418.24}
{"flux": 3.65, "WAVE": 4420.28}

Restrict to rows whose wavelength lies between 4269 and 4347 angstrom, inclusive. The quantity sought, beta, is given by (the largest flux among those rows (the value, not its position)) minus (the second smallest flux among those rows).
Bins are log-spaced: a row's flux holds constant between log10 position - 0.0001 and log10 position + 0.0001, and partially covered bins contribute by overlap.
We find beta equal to 1.5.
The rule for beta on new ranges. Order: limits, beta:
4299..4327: 1.5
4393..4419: 0.5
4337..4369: 0.6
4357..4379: 0.5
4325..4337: 0.1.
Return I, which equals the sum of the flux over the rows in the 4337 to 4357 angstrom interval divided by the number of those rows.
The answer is 3.4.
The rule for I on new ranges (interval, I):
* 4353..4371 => 3.5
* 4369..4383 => 3.3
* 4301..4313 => 2.2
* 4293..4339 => 2.9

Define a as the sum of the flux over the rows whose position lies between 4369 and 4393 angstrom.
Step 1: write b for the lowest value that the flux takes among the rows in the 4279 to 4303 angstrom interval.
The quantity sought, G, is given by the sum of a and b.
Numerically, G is 41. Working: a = 38.7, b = 2.06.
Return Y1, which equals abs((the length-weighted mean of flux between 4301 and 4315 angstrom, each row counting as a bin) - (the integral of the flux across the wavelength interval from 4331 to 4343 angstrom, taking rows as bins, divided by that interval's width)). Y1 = 0.90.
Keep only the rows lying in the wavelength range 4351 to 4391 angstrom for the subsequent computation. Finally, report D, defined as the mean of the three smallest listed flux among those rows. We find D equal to 3.00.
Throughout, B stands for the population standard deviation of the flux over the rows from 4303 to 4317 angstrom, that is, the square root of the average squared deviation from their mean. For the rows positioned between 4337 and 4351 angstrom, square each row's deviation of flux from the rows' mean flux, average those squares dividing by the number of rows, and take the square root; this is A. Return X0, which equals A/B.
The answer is 0.4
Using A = 0.195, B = 0.47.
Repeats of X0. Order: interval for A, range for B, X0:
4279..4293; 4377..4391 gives 1.3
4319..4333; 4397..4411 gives 0.7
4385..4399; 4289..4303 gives 0.8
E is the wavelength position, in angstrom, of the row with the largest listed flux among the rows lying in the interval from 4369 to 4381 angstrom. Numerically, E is 4369.68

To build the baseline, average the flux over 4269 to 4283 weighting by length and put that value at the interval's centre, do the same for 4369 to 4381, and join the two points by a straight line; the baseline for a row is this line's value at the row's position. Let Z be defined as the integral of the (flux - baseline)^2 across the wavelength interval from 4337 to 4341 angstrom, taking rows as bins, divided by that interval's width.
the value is 0.053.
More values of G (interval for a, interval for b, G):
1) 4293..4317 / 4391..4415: 33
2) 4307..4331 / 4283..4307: 39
